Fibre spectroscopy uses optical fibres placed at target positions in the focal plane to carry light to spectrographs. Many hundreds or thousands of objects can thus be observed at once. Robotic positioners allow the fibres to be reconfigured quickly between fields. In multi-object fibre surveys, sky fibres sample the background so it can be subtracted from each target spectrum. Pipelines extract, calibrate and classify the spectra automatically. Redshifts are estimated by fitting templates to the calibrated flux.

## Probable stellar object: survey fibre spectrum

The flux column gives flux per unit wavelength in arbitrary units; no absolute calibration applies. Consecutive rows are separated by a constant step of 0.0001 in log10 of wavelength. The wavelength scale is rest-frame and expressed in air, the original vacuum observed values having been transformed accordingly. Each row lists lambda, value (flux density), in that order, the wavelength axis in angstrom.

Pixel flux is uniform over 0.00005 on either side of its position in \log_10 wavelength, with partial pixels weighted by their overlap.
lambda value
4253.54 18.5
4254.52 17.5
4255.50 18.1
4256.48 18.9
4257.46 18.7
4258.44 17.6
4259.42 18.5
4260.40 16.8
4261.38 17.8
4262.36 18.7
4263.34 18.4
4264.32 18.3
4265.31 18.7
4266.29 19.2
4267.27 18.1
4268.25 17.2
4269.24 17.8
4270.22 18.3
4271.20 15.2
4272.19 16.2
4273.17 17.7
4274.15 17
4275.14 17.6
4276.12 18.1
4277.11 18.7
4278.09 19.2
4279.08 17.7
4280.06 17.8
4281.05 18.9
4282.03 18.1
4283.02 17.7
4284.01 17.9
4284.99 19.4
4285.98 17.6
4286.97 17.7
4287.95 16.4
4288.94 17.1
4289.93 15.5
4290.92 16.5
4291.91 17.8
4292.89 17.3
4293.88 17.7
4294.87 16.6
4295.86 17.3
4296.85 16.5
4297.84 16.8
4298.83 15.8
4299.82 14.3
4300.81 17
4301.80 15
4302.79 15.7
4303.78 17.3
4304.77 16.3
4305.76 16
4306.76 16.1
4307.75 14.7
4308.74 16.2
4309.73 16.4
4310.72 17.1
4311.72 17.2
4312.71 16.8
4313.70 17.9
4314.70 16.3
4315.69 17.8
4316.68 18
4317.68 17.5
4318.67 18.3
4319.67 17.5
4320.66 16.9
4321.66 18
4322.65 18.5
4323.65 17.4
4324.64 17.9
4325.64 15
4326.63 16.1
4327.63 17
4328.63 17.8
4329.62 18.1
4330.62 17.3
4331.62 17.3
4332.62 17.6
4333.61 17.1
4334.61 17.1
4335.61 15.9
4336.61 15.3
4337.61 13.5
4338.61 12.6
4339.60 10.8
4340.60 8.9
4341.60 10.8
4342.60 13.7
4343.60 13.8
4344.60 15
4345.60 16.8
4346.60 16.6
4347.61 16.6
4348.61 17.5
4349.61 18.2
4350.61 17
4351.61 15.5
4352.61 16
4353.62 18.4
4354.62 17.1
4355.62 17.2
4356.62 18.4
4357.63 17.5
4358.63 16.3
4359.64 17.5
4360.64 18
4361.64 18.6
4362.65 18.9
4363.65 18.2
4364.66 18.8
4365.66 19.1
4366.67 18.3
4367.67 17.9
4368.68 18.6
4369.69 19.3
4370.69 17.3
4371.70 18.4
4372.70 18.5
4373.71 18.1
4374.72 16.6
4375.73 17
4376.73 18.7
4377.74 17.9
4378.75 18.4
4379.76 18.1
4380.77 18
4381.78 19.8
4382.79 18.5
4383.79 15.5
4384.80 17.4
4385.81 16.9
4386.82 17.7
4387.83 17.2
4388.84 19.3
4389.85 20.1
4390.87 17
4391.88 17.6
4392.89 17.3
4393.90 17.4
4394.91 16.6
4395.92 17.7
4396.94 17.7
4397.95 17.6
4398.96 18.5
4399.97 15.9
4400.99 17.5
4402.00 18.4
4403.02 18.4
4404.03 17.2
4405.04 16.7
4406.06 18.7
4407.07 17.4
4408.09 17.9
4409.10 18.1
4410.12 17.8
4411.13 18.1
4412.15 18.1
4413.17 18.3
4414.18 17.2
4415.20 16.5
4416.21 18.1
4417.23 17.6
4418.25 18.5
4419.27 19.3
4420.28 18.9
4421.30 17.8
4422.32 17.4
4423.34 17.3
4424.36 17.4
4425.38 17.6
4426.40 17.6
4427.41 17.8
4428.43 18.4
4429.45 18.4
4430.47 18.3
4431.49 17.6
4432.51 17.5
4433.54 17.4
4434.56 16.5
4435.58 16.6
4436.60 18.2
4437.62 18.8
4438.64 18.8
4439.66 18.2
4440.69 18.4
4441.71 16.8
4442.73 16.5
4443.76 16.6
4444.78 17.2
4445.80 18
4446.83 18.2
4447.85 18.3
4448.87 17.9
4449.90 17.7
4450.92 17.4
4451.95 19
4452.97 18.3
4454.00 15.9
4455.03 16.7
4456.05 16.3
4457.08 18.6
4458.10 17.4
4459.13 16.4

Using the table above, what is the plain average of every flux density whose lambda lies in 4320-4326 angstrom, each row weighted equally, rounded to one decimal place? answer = 17.3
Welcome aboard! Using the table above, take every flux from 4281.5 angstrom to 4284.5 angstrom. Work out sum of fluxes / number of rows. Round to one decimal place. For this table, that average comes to 17.9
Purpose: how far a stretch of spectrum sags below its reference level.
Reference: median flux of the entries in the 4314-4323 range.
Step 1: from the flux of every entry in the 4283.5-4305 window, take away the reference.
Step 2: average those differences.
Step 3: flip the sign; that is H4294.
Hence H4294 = 1.00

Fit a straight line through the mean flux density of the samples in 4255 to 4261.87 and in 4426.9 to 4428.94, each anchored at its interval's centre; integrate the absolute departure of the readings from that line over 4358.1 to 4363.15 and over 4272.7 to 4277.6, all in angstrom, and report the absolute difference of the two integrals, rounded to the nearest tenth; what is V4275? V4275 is 1.3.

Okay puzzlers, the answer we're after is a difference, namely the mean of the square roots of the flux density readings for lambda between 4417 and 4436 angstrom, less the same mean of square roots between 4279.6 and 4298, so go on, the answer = 0.05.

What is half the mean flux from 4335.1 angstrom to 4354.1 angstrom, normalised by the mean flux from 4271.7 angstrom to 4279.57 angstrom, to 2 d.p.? 0.42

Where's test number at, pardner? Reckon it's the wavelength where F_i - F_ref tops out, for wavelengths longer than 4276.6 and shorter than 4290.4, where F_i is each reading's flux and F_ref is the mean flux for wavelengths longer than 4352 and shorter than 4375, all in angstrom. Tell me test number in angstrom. 4284.99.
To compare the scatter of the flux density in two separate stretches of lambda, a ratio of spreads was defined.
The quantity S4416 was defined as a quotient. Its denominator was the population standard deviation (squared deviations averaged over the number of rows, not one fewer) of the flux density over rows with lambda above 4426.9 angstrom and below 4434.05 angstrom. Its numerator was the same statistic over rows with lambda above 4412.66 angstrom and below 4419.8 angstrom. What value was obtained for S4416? 2.08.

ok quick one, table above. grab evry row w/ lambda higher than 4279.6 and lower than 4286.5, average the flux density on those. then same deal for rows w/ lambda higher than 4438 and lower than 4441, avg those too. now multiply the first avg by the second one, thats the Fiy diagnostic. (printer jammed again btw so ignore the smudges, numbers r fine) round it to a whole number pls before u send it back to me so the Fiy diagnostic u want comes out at 336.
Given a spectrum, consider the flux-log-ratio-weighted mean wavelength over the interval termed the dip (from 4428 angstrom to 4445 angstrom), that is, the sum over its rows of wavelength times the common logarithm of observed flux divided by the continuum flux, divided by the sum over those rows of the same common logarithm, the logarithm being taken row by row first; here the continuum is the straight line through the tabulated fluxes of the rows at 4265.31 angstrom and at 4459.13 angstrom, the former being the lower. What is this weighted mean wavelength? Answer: 4435.4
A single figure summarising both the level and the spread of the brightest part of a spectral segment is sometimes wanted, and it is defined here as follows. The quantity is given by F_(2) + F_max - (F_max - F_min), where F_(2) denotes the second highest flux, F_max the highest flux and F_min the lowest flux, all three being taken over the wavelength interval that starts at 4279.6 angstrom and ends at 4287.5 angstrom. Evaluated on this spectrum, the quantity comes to 36.5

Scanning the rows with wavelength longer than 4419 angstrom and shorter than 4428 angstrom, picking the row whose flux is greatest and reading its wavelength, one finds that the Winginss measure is 4419.27 angstrom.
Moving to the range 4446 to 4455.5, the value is 4451.95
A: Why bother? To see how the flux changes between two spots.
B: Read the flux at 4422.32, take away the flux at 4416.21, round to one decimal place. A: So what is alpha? -0.7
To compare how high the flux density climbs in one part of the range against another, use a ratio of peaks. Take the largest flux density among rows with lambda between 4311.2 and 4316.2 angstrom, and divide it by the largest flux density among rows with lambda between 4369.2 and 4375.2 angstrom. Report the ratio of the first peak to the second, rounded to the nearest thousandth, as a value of 0.927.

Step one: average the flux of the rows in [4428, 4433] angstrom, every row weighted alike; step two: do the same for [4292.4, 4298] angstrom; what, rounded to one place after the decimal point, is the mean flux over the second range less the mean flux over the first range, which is -1.0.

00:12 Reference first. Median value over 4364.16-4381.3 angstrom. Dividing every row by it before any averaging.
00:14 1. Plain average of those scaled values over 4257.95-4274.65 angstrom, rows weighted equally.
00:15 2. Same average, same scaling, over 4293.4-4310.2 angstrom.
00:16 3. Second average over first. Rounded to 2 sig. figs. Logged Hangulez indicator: 0.91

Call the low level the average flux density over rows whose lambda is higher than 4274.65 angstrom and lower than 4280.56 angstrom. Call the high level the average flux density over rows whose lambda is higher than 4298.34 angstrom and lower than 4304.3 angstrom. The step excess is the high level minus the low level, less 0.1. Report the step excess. -2.4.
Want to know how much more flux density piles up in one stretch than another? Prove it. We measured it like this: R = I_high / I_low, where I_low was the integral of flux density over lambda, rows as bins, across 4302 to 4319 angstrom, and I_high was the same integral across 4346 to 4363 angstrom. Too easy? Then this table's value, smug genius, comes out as 1.04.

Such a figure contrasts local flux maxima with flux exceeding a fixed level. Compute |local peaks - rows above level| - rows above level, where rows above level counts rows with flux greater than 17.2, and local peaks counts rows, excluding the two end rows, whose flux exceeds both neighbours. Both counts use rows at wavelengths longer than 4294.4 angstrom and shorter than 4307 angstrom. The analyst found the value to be 0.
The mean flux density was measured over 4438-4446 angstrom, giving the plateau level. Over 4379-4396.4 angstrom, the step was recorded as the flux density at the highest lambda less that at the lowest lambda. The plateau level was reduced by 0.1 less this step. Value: 17.1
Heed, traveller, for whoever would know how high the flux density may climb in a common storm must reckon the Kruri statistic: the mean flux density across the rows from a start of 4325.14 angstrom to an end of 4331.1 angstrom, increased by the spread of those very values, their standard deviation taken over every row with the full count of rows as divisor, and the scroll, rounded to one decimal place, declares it 17.9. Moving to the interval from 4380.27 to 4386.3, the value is 19.0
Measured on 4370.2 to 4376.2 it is 18.4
